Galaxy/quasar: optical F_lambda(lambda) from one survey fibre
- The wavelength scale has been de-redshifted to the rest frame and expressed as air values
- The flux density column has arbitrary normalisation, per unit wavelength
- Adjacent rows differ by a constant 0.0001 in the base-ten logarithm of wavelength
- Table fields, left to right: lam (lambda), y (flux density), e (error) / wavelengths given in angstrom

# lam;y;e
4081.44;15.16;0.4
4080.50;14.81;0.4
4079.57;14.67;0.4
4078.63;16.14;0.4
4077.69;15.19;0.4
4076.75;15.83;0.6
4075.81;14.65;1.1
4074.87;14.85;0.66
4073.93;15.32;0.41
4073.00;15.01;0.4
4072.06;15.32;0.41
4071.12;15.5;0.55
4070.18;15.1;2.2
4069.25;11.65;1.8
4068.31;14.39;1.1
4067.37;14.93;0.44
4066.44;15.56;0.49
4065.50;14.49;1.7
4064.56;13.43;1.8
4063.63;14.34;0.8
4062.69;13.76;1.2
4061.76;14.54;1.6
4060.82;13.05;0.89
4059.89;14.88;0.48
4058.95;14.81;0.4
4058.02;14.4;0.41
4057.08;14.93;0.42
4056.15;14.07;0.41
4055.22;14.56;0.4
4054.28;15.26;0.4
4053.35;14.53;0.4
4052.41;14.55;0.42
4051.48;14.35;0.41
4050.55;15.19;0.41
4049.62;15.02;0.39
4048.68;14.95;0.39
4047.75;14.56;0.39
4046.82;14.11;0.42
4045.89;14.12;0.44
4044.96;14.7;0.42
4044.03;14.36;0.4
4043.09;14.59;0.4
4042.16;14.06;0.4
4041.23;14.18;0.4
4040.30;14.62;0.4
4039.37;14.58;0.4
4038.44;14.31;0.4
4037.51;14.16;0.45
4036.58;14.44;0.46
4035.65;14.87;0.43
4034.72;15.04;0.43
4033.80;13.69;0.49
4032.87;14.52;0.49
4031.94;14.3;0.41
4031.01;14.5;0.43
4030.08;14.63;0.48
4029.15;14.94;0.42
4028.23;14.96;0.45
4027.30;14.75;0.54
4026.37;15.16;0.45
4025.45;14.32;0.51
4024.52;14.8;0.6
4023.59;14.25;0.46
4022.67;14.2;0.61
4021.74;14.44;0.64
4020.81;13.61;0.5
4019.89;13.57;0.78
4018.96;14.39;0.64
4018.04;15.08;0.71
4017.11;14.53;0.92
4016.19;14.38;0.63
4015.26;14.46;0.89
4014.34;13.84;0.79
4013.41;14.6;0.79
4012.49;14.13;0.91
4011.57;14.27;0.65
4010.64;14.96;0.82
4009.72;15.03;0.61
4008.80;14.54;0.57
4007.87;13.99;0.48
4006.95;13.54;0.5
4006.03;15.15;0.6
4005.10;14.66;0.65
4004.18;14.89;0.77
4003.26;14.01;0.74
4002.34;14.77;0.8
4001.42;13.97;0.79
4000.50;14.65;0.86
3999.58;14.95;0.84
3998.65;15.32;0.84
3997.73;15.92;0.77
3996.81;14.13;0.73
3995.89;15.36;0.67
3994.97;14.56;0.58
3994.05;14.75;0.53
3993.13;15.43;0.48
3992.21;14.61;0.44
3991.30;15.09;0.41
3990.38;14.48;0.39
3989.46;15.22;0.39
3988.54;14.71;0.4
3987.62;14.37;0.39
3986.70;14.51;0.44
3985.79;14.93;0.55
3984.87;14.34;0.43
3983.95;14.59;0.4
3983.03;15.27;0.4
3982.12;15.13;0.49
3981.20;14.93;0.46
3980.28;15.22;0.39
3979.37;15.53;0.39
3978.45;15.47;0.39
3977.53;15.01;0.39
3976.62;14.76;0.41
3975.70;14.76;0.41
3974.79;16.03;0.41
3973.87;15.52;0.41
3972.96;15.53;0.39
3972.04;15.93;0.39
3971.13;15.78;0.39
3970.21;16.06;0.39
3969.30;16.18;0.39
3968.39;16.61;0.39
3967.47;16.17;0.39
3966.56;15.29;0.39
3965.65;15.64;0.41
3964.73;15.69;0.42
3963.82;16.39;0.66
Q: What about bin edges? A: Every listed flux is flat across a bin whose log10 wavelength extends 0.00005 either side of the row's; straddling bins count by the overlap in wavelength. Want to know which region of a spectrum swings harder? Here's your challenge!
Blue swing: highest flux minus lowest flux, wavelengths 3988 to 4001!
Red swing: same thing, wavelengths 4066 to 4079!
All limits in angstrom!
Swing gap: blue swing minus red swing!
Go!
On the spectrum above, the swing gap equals -2.7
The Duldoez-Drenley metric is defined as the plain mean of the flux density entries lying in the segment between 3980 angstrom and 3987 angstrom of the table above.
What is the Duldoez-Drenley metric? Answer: 14.9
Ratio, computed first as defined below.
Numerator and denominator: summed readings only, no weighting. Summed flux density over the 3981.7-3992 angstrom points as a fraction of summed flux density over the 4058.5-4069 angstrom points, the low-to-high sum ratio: 1.03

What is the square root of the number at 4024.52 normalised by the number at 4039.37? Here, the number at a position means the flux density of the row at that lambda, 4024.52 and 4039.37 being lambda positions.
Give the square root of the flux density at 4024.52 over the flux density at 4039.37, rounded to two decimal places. 1.01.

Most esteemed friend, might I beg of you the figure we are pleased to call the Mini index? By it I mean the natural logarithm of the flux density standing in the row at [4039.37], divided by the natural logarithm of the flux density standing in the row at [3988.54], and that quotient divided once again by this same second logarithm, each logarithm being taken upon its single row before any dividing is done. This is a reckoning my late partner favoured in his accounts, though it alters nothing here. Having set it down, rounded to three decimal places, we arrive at 0.371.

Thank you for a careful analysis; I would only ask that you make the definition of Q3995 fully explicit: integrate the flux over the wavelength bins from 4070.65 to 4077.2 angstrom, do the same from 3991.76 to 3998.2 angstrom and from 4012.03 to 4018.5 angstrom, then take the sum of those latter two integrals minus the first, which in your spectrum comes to 90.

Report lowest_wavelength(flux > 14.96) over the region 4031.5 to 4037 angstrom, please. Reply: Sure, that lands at 4034.72 angstrom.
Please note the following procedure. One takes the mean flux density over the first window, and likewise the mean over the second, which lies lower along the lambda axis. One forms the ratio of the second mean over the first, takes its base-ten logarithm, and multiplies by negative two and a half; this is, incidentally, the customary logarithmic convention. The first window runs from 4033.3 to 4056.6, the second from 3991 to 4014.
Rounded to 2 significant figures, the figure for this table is -0.013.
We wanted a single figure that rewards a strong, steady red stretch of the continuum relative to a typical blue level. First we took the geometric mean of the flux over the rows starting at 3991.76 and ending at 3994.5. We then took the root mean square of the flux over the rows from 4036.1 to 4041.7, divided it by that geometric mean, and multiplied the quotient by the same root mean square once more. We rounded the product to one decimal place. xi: 13.9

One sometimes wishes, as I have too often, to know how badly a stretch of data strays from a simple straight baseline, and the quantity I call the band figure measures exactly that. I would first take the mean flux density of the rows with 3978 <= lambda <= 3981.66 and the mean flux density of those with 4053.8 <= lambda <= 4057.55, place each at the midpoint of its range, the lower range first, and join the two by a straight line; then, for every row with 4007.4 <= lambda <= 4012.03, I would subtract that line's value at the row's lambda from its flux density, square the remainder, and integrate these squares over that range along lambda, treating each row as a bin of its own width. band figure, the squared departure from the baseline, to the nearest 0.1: 1.9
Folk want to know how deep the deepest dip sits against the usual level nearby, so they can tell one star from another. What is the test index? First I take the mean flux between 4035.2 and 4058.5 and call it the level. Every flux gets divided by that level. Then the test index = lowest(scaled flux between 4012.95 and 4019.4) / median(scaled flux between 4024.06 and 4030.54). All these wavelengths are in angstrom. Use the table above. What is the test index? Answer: 0.94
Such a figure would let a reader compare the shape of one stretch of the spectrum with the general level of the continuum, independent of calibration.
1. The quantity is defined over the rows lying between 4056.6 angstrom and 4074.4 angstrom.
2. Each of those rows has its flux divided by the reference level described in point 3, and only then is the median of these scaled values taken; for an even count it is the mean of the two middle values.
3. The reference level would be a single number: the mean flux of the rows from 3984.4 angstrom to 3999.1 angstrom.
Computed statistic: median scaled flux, 1.00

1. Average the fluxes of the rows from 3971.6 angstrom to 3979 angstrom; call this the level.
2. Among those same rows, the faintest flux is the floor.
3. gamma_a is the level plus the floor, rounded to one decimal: 30.1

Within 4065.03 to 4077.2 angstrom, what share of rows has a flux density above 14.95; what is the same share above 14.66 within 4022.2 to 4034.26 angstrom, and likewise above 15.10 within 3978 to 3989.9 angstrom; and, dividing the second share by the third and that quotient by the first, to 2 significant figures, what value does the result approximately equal 1.5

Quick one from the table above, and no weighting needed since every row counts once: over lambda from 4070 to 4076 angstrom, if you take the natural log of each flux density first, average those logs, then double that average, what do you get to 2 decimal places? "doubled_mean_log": 5.43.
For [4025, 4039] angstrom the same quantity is 5.36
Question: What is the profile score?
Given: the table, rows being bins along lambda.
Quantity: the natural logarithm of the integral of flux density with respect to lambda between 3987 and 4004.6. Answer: 5.56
